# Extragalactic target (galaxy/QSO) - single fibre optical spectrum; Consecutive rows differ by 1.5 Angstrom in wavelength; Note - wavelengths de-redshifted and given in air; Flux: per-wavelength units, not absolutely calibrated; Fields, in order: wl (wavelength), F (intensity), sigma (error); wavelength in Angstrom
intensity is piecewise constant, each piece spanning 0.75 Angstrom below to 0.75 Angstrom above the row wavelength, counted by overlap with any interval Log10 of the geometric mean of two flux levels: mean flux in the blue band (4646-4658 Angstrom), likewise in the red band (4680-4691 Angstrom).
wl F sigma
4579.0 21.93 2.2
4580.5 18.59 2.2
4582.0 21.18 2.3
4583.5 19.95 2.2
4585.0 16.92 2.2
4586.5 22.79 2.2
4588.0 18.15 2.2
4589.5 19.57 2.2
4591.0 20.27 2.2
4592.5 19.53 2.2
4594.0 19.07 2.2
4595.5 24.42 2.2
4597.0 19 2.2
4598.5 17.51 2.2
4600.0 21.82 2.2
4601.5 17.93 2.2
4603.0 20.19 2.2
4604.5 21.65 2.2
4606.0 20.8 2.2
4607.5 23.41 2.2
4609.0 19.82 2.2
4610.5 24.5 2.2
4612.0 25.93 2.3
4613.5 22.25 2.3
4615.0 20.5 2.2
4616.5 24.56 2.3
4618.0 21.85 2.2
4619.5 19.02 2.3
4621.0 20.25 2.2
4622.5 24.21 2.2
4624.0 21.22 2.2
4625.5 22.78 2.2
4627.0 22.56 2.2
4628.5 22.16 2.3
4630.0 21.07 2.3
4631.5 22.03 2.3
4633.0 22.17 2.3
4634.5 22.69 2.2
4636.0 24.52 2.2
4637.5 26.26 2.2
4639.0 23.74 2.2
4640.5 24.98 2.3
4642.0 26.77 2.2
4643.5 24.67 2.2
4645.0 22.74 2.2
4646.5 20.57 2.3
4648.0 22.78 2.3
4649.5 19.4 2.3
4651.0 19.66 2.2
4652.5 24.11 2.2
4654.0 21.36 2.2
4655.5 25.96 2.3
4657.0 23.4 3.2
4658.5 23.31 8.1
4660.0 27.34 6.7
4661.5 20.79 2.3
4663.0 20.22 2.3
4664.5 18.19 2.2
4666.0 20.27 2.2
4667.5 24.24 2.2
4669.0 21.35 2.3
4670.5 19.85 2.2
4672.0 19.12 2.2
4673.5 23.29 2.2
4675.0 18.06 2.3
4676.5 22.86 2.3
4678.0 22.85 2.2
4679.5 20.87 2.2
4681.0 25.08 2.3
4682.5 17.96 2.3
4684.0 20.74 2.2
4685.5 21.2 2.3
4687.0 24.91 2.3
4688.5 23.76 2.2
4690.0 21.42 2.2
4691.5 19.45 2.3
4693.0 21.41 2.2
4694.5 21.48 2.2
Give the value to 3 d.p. 1.345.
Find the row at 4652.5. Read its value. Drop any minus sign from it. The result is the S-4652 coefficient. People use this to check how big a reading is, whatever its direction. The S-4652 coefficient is 24.1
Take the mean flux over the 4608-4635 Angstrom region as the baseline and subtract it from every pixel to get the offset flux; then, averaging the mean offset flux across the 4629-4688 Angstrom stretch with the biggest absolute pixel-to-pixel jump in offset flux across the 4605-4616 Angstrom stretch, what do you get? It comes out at 2.41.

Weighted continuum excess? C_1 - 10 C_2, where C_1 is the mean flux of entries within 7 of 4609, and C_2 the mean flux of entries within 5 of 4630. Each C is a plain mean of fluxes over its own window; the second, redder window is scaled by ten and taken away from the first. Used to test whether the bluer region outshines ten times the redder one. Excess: -200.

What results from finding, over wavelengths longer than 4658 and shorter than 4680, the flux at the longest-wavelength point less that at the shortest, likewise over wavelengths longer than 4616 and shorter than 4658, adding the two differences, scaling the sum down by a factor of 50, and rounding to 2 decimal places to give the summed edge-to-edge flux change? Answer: -0.07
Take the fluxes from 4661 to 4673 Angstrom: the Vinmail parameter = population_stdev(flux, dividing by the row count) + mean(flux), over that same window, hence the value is 22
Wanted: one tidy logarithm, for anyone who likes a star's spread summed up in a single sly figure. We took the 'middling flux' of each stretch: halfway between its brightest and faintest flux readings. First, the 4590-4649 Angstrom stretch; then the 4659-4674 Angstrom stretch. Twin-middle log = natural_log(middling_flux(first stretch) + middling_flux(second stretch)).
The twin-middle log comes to 3.80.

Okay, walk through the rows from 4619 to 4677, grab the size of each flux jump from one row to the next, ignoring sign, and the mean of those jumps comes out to 2.30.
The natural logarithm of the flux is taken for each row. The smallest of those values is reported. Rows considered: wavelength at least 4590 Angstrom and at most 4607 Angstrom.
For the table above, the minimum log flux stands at 2.86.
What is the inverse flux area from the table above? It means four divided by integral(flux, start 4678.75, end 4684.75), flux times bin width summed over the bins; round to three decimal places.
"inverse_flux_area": 0.032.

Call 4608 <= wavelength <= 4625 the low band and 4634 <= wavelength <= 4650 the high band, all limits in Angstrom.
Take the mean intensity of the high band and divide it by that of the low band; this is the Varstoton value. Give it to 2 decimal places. 1.06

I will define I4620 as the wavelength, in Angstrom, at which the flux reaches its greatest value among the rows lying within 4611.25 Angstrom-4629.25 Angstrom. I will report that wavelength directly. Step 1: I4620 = 4612.0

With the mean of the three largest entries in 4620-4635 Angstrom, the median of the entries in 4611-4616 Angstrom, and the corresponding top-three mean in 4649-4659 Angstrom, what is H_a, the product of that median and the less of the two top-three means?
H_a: 517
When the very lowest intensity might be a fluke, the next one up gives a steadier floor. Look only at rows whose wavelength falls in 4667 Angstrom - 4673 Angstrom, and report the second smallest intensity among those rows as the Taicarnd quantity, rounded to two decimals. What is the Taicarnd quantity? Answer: 19.85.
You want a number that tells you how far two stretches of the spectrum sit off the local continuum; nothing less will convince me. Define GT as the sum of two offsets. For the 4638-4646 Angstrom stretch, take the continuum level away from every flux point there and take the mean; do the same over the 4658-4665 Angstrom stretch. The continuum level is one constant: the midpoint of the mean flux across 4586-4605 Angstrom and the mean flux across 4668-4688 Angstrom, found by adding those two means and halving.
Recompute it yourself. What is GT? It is 5.0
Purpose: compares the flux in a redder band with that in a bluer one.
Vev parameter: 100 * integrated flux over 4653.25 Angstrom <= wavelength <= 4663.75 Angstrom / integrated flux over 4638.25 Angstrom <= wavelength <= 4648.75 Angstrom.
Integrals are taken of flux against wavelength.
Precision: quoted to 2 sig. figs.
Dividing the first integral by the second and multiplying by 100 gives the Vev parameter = 98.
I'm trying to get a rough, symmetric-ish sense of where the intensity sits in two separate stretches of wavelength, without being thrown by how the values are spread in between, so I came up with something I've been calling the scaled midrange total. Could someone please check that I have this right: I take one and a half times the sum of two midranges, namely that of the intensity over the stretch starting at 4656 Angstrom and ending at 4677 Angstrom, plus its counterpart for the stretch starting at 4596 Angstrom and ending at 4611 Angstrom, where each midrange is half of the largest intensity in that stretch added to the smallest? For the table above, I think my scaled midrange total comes 65.6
